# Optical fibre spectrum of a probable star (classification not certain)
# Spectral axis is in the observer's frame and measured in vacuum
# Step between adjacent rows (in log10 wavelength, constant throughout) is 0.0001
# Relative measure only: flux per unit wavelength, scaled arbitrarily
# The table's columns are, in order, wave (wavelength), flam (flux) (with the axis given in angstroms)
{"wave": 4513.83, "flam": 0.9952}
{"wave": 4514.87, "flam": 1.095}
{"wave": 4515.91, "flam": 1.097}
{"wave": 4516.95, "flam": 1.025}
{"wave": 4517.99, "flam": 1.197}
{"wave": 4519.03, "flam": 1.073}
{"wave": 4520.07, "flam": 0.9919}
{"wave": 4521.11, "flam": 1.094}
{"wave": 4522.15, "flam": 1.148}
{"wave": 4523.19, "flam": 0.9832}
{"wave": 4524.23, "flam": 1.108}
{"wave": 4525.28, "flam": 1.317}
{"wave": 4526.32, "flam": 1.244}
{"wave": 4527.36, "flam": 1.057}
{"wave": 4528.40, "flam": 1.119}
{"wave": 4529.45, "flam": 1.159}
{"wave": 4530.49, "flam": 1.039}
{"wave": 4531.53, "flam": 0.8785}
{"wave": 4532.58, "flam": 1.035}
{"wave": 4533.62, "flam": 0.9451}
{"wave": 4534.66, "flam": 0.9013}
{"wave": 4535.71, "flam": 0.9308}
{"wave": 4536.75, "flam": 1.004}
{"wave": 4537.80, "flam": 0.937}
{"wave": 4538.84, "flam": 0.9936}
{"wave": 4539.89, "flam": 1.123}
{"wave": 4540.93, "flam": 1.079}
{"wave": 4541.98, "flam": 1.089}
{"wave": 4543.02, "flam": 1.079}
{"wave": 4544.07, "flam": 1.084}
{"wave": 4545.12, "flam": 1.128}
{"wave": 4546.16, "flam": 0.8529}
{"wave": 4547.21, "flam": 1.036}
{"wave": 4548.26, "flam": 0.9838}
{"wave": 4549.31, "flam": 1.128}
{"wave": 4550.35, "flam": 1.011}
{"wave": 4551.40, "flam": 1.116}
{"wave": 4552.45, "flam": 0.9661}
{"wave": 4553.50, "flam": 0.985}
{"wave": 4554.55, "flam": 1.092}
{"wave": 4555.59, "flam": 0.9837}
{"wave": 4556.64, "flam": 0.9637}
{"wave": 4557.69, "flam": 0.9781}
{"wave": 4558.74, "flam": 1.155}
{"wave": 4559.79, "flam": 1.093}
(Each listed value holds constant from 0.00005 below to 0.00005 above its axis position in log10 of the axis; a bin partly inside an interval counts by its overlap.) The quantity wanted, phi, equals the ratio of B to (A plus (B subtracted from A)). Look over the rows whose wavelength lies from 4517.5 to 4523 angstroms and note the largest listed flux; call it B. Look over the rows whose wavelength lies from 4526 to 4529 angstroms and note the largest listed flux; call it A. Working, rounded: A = 1.244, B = 1.197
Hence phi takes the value 0.93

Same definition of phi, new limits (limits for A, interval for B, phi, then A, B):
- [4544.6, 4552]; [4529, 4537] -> 1.06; 1.128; 1.159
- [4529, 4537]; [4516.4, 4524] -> 1.07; 1.159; 1.197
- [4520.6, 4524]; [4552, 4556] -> 0.91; 1.148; 1.092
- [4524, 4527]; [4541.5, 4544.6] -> 0.70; 1.317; 1.089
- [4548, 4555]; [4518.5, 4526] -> 1.40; 1.128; 1.317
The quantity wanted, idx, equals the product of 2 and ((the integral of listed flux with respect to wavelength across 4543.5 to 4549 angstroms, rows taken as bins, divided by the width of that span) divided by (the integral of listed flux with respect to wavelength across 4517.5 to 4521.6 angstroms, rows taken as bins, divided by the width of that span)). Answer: 1.87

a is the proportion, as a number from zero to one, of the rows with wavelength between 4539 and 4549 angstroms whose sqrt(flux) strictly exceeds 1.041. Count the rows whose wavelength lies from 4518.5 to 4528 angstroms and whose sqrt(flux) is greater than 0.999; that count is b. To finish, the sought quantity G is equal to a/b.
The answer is 0.063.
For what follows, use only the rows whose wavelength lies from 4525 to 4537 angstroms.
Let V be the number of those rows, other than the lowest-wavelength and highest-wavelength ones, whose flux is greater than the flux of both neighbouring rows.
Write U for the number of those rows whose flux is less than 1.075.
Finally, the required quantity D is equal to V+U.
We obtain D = 10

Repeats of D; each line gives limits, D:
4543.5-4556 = 12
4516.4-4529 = 8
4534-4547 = 10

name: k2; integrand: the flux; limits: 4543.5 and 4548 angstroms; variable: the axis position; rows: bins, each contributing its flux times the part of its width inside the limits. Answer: 4.60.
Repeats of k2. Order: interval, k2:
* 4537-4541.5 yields 4.64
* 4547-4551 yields 4.17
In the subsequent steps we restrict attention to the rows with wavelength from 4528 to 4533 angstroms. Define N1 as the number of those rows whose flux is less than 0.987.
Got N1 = 1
